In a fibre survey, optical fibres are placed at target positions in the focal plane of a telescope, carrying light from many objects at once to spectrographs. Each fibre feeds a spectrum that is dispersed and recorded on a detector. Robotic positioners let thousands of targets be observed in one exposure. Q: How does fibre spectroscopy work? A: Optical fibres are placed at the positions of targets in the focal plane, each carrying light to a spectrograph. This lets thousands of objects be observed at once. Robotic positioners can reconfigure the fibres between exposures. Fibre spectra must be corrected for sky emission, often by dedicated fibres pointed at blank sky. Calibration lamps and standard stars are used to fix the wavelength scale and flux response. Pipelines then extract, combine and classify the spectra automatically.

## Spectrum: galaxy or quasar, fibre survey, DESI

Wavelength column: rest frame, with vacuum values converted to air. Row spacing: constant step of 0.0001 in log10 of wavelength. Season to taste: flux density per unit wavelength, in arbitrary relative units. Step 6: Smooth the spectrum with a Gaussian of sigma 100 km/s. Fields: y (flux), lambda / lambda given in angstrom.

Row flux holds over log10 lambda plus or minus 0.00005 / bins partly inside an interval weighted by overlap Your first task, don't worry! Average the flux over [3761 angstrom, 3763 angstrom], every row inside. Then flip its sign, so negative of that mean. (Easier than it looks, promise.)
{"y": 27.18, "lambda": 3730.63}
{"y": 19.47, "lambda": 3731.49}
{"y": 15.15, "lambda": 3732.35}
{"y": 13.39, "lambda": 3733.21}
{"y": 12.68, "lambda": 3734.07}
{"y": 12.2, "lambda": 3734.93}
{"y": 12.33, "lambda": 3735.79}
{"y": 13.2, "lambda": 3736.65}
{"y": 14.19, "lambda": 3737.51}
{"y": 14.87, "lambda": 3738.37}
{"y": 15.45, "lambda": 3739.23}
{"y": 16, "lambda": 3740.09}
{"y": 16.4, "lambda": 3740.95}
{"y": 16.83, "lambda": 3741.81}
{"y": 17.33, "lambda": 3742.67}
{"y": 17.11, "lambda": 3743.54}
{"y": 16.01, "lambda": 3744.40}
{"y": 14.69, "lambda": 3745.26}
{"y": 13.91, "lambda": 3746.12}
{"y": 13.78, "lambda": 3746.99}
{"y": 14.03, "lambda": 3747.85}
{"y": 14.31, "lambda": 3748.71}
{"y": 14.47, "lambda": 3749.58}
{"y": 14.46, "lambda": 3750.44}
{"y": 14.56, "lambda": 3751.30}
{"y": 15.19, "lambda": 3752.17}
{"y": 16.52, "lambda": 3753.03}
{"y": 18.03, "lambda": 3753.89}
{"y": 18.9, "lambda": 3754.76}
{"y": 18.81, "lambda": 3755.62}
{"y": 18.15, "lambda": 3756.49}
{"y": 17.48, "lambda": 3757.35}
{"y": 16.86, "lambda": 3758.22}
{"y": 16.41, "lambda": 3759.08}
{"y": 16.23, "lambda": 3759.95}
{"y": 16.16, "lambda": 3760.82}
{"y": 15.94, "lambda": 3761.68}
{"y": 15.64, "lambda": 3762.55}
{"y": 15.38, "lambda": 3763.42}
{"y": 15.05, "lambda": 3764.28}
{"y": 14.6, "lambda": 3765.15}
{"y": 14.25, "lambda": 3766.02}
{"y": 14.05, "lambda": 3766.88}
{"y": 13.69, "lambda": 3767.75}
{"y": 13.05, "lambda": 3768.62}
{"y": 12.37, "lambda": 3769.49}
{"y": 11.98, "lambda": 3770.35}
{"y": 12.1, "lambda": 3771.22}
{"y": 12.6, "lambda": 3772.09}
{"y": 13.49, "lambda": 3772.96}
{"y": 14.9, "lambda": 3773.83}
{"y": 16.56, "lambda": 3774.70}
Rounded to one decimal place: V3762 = -15.8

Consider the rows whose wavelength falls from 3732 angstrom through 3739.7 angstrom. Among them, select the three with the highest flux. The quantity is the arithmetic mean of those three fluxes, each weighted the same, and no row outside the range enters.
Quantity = 15.2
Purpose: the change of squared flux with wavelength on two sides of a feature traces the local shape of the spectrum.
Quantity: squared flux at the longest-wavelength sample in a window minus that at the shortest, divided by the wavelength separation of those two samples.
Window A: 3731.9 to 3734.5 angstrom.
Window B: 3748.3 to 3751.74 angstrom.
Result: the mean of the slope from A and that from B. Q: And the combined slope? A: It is -19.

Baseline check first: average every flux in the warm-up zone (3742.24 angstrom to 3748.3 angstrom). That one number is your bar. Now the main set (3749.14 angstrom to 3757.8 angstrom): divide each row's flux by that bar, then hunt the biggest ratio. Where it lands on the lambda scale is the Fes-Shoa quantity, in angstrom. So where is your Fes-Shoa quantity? 3754.76 angstrom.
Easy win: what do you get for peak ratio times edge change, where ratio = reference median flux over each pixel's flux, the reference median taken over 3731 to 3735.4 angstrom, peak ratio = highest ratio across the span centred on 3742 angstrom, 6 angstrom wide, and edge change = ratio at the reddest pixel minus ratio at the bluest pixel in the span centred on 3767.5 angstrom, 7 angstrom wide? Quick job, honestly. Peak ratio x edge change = 0.20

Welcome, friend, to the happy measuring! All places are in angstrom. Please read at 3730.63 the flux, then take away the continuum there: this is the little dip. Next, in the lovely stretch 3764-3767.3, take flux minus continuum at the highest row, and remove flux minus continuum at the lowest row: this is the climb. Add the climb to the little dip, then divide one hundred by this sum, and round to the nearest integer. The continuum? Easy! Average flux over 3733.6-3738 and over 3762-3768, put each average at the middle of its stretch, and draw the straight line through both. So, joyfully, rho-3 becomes 7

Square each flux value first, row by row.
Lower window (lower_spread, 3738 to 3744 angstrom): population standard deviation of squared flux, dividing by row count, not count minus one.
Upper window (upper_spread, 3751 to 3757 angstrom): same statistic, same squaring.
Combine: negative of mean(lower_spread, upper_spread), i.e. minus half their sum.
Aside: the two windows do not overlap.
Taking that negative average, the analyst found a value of -41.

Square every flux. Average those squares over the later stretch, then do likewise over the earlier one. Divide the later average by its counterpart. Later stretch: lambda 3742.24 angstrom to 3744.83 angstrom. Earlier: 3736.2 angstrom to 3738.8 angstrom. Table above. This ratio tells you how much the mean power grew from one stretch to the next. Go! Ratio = 1.4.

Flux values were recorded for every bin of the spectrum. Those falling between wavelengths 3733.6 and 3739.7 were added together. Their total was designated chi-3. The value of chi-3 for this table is 95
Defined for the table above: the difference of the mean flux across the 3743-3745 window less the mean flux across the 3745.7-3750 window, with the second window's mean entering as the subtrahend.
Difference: 2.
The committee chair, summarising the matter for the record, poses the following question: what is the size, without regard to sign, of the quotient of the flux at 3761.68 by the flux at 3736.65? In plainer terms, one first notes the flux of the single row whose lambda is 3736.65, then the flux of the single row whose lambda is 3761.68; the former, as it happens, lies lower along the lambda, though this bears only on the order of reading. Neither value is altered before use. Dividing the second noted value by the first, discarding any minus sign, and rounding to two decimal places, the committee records 1.21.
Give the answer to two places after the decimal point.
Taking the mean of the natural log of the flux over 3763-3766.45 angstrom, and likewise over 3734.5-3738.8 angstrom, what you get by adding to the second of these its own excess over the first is 2.48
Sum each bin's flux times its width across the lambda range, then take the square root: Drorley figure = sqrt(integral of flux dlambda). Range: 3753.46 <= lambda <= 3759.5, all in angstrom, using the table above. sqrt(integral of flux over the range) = 10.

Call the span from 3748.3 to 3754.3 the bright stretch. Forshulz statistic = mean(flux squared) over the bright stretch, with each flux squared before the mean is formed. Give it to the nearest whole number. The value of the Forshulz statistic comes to 238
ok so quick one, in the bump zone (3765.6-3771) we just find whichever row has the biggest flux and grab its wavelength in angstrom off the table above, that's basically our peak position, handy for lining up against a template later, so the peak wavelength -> 3766.02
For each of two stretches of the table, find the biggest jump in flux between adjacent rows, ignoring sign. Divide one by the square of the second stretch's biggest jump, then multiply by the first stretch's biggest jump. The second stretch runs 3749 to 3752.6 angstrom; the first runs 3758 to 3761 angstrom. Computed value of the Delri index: 1.1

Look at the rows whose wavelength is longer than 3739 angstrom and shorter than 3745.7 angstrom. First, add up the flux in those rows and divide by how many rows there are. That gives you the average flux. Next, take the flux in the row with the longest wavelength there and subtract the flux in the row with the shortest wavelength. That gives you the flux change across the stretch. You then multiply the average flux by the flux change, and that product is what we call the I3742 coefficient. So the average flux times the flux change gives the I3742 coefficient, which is -12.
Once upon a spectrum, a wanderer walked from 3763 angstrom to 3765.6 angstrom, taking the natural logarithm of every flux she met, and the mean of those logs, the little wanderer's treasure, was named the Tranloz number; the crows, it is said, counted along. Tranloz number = 2.71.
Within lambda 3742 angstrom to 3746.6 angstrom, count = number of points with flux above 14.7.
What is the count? 3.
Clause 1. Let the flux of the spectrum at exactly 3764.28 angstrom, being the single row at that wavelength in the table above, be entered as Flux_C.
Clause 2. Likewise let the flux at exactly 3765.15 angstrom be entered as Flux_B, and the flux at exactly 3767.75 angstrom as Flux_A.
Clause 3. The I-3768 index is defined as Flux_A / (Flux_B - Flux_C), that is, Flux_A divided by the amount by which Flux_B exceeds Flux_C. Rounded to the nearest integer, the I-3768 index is -30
